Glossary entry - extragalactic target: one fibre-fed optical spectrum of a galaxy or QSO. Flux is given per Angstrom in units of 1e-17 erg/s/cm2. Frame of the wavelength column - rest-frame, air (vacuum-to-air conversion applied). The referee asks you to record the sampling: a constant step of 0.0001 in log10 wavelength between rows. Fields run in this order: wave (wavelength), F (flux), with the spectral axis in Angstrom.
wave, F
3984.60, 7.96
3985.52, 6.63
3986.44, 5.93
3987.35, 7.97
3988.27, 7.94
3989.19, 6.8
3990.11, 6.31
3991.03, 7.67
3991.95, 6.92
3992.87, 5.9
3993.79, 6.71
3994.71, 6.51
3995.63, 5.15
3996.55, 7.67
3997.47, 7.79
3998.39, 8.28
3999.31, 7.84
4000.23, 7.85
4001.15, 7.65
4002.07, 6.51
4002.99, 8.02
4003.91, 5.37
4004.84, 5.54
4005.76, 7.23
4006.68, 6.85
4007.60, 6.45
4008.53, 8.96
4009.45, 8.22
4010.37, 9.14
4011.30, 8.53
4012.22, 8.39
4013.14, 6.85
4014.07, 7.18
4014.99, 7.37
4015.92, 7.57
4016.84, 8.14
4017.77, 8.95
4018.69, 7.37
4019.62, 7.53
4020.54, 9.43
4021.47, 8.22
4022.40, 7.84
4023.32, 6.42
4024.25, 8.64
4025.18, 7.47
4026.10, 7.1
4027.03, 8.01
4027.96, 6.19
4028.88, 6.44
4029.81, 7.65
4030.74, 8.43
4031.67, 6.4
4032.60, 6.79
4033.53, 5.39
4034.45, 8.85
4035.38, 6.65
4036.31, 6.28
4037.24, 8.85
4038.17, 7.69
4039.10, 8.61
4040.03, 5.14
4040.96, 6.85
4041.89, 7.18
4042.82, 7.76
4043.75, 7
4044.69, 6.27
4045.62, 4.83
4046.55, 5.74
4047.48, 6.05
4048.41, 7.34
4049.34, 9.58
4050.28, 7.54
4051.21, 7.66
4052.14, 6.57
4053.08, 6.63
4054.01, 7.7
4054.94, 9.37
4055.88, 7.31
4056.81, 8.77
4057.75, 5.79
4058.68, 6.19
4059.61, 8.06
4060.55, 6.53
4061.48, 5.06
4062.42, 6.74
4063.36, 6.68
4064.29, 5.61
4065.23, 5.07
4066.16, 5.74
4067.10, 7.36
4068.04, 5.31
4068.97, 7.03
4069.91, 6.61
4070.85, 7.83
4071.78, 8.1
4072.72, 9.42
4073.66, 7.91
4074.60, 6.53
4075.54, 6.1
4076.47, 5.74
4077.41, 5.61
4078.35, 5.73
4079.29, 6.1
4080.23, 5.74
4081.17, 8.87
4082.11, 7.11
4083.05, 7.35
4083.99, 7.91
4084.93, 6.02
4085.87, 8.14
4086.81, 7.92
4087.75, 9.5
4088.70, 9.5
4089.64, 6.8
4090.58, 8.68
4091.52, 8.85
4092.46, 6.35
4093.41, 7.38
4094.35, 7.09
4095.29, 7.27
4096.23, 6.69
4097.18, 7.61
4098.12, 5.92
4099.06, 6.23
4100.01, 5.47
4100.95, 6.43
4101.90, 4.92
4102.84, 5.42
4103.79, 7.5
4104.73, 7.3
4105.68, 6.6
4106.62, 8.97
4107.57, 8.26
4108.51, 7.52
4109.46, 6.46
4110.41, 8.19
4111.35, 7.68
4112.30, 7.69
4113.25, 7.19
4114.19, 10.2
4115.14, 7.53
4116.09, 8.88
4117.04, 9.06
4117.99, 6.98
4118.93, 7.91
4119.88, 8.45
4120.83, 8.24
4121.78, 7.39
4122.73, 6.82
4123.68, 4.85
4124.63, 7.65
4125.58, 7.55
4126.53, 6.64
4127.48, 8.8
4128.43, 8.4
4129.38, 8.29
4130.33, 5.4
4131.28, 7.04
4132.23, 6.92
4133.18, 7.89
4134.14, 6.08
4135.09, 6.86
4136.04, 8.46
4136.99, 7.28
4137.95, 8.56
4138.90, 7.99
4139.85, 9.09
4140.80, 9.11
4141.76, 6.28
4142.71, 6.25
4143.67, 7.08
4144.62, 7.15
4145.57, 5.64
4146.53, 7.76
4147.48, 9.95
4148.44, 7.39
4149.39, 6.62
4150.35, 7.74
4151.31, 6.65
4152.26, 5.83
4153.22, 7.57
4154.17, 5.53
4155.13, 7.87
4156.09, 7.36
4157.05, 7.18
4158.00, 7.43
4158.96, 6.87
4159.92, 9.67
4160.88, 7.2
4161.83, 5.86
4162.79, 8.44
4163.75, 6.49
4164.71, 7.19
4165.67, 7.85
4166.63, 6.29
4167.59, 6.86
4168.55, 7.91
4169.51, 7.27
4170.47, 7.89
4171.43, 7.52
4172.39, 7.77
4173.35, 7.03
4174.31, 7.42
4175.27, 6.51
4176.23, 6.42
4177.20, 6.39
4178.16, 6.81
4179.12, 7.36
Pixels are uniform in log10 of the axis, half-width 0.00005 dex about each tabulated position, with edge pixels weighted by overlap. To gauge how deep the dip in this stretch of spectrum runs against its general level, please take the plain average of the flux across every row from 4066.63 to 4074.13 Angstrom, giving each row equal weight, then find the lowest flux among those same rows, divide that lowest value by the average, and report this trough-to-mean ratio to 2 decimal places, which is 0.71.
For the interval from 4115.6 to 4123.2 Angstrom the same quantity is 0.86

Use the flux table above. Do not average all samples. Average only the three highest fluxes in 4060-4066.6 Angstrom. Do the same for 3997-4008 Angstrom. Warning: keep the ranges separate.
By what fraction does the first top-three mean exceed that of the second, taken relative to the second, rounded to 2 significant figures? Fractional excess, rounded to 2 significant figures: -0.17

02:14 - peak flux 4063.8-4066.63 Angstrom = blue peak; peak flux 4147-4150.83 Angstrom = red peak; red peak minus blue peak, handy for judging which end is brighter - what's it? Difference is 4.2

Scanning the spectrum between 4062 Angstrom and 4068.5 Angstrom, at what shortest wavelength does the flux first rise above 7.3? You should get 4067.10 Angstrom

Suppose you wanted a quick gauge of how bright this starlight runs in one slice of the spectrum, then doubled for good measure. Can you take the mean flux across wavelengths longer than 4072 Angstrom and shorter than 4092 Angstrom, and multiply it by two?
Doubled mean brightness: 14.8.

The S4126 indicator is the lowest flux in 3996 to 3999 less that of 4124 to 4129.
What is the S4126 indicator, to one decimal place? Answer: 1.0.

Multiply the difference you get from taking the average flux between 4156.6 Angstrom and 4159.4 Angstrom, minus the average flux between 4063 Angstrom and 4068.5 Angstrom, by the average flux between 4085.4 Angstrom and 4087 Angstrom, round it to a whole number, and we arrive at 10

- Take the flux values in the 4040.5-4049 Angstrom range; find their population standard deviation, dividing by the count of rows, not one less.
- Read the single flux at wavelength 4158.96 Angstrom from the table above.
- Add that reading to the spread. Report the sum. 7.73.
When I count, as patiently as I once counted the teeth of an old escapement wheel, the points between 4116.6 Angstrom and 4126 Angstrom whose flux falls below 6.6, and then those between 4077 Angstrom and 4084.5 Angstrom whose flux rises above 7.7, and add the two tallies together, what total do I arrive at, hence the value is 3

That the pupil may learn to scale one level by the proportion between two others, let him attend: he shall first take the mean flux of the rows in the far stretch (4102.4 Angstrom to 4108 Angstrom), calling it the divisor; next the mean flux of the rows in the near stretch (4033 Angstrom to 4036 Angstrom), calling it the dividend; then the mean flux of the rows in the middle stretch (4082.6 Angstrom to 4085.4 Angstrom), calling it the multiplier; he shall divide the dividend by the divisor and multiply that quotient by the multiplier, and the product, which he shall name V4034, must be 6.7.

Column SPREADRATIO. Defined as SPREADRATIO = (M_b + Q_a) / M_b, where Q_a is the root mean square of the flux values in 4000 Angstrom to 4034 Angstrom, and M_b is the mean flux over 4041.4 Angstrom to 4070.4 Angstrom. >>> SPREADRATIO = 2.11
